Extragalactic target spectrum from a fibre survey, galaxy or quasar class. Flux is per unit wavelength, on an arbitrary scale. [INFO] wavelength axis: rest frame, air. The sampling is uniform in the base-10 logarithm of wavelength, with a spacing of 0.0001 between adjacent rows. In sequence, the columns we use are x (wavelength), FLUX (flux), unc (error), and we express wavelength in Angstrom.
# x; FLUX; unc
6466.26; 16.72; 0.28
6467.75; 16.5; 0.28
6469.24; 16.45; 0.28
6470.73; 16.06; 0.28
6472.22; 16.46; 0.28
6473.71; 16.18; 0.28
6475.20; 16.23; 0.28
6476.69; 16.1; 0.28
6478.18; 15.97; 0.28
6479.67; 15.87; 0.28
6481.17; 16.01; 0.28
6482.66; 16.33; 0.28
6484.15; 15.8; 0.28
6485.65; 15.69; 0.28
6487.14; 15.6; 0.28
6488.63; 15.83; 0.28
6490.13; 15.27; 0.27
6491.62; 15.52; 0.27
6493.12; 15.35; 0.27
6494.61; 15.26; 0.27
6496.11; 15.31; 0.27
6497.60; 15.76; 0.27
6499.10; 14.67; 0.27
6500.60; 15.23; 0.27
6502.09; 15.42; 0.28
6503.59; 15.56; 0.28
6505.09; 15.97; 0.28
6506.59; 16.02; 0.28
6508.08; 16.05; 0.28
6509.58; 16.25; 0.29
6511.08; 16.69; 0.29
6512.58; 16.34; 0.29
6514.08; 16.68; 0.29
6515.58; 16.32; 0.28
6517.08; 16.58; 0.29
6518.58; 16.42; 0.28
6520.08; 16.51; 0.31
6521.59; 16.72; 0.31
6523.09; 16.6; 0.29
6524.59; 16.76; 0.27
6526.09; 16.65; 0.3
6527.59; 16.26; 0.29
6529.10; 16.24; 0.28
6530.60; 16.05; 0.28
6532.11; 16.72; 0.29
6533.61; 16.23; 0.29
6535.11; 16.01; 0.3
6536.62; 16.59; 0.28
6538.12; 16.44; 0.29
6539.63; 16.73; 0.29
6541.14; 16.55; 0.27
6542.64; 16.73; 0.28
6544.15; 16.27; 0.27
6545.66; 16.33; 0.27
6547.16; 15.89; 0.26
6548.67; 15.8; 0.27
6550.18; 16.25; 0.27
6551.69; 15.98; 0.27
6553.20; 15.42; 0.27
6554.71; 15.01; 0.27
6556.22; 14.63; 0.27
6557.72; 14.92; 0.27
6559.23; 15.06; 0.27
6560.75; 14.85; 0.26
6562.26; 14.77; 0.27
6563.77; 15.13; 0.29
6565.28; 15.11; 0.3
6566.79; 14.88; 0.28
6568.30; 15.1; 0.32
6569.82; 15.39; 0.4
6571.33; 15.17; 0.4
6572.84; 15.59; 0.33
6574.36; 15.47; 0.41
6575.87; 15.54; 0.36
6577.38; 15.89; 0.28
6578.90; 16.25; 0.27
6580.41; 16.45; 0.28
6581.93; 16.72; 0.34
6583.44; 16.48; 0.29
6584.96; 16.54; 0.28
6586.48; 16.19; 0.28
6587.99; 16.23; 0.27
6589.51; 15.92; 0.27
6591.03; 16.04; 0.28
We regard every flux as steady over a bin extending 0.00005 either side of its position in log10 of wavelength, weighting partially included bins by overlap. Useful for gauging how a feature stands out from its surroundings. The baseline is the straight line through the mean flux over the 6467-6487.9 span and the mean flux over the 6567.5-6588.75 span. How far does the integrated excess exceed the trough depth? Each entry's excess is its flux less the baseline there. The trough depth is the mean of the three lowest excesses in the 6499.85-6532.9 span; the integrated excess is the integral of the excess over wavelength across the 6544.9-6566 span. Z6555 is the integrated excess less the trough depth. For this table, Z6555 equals -12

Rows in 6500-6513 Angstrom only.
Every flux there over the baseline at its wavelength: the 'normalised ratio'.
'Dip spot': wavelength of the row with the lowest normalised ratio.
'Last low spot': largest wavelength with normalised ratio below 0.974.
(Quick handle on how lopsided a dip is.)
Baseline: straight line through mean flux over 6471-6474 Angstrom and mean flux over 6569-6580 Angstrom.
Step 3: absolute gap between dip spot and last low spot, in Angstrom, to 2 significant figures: 3.0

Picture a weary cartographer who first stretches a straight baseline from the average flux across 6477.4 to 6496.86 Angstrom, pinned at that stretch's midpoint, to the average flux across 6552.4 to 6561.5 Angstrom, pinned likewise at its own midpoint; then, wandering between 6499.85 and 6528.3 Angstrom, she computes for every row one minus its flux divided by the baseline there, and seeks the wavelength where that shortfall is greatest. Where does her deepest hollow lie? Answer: 6500.60 Angstrom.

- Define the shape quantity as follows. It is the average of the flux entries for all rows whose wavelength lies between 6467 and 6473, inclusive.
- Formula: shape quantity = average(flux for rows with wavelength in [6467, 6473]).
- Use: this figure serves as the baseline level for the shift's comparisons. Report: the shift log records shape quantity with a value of 16.4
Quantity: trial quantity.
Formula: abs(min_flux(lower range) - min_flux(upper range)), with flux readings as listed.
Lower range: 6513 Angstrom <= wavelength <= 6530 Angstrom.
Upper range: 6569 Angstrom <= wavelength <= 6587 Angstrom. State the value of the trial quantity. 1.1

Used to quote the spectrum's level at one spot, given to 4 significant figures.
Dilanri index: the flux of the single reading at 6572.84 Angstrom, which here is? 15.59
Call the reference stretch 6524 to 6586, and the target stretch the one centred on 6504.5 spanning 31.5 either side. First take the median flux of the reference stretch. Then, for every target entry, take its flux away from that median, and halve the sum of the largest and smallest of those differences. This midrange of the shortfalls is 0.3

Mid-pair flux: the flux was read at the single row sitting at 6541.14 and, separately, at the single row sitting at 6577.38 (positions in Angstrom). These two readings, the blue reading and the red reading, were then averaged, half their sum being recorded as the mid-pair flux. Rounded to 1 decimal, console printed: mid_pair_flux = 16.2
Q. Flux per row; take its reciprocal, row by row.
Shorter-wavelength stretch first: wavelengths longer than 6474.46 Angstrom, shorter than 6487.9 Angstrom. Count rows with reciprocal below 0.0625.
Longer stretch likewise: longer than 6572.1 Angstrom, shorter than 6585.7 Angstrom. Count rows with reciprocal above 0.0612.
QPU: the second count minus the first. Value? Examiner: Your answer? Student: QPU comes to 1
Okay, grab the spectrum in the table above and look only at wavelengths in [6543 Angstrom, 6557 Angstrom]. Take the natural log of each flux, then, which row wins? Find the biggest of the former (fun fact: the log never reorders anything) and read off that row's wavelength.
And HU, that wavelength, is 6545.66 Angstrom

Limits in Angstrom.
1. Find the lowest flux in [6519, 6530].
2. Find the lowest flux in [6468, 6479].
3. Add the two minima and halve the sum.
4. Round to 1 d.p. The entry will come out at 16.1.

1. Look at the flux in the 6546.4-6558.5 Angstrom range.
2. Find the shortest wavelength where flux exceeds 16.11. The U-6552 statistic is 6550.18 Angstrom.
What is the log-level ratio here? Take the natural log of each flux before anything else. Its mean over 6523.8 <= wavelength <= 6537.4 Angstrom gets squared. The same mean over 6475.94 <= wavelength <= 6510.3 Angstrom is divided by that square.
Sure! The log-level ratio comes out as 0.352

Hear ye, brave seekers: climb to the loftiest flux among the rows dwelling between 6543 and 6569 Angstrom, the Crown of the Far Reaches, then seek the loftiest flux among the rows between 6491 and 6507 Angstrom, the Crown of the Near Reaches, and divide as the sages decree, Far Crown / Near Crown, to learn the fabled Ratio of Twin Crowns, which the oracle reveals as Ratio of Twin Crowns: 1.02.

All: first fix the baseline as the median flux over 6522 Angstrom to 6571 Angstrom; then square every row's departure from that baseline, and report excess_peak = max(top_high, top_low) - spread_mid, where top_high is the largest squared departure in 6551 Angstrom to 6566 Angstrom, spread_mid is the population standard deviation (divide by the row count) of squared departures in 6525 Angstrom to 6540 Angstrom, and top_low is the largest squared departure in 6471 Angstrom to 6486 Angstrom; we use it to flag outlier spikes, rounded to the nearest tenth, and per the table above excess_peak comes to 1.8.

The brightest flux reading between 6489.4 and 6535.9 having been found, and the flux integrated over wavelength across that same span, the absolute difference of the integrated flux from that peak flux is 729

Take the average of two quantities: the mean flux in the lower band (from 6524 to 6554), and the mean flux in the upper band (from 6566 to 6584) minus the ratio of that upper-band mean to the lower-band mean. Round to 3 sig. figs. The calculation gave 15.5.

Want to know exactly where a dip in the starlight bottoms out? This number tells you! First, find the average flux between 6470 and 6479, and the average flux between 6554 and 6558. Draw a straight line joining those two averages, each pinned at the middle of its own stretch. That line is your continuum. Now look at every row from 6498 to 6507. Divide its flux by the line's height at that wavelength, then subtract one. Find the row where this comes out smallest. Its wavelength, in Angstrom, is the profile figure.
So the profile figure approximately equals 6499.10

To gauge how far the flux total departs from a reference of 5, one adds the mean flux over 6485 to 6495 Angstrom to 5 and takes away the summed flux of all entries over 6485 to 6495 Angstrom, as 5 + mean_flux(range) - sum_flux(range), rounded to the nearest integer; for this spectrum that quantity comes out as -88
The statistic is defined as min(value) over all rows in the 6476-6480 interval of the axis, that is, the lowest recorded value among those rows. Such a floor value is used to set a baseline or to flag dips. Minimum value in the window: 15.87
